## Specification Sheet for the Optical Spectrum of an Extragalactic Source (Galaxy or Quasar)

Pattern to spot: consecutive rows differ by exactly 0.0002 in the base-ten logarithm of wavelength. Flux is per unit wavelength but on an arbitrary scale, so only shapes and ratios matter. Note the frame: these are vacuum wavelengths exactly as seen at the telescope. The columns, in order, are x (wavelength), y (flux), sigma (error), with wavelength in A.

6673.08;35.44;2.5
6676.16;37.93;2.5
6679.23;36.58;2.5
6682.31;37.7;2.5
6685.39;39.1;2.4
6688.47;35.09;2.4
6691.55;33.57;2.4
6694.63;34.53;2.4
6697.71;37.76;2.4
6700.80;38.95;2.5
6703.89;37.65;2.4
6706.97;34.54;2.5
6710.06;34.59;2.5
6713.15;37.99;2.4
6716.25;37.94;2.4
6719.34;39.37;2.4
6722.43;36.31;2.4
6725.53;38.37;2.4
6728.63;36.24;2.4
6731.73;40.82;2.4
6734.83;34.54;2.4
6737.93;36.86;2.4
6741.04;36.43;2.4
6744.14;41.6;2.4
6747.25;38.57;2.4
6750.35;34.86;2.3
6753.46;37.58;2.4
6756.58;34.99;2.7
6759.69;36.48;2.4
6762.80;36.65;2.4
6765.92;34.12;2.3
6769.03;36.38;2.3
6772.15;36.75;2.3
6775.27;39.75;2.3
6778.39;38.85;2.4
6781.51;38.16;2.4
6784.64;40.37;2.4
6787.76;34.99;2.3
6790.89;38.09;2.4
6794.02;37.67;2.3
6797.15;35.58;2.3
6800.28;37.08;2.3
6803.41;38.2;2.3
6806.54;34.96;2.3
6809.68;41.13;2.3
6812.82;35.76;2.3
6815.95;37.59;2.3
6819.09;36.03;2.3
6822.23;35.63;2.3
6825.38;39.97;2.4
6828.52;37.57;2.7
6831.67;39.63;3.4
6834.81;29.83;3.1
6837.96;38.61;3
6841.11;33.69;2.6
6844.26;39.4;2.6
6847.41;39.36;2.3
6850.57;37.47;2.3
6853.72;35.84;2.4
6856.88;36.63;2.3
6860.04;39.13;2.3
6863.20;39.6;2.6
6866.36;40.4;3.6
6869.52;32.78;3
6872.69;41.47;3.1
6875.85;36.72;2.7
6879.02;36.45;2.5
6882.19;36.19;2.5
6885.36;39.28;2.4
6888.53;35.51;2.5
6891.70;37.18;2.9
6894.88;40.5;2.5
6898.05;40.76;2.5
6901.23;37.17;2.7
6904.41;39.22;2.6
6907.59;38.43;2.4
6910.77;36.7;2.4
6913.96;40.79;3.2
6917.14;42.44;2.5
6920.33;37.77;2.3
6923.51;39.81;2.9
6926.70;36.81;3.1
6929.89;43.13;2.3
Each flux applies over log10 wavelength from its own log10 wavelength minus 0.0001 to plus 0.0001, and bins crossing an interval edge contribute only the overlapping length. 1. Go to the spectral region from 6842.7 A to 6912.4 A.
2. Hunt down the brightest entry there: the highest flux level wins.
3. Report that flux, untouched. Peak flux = 41.47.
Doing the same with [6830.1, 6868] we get 40.4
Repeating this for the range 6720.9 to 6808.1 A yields 41.6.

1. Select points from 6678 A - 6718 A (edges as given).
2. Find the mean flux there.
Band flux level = 36.6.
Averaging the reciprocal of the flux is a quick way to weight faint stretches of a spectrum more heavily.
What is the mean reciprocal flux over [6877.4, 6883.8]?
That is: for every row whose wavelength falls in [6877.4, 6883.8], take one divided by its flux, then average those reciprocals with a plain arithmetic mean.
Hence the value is 0.0275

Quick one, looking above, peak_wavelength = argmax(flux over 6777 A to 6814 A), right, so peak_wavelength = 6809.68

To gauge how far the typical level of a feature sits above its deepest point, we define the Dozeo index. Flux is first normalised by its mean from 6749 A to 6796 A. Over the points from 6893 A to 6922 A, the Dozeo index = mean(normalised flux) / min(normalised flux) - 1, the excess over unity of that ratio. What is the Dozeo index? 0.071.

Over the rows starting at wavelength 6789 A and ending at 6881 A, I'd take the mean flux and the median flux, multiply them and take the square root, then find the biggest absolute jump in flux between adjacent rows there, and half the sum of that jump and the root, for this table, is 23.6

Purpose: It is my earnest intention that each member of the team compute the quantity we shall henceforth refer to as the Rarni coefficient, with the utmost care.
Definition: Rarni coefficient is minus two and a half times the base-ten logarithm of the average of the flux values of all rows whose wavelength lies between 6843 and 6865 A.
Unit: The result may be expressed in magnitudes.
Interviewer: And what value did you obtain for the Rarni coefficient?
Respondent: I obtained -3.96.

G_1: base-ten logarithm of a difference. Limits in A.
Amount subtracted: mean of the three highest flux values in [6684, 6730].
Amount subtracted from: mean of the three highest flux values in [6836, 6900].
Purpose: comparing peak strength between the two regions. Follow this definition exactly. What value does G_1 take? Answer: 0.2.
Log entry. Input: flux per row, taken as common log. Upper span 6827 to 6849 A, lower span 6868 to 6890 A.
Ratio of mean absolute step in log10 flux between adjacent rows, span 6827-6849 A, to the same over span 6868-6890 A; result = 1.60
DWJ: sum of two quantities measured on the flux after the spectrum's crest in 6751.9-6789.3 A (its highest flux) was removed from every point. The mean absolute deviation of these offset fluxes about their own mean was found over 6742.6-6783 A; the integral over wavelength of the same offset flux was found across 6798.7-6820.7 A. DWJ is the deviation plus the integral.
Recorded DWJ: -67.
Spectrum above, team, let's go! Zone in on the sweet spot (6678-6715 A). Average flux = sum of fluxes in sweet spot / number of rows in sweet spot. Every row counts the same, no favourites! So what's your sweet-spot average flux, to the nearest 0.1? 36.5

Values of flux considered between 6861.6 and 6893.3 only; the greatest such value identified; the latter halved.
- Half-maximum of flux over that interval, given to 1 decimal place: 20.7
